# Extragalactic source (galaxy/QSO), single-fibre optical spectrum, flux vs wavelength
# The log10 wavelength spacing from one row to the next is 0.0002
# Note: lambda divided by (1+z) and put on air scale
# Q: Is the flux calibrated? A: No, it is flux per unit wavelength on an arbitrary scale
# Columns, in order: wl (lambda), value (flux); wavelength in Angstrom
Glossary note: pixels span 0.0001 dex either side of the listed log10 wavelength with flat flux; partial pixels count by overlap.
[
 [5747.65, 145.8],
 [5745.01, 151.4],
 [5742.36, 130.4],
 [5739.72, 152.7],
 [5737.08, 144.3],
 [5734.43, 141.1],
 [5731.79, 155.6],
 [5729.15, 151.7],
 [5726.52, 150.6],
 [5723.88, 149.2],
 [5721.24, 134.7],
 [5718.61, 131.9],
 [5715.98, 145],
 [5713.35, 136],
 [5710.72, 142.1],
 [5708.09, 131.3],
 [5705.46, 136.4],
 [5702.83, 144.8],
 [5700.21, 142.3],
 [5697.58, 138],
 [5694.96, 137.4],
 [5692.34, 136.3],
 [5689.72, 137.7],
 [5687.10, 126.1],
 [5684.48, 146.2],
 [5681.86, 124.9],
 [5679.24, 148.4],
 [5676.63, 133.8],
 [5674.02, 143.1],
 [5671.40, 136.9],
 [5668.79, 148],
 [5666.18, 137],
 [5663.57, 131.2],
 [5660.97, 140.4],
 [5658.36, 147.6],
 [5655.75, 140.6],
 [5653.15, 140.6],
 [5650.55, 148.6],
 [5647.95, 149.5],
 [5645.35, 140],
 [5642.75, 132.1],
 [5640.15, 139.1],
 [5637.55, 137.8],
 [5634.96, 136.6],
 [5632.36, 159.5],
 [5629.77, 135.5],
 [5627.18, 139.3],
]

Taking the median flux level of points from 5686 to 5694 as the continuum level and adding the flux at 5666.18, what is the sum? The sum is 273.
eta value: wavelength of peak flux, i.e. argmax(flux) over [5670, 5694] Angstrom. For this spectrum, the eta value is 5679.24 Angstrom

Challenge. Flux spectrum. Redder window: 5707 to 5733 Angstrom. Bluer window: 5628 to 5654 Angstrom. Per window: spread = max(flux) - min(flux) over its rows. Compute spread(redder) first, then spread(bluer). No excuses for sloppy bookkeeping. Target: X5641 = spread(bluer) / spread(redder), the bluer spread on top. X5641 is 1.1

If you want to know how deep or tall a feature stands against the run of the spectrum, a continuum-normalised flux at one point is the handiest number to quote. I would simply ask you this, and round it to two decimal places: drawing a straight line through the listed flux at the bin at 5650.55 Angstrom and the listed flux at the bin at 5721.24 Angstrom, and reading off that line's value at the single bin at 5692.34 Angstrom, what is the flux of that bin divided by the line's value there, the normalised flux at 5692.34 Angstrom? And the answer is 0.97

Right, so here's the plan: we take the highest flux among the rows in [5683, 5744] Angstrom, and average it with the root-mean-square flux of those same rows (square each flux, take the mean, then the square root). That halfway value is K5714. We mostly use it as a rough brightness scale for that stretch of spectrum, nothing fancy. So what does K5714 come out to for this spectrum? 148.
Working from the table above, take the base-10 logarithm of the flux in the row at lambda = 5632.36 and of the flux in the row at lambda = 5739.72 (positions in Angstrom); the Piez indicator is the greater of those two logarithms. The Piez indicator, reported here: 2.203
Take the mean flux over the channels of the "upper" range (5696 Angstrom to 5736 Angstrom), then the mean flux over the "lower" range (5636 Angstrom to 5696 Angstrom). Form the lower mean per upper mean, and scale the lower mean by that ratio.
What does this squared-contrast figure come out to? 137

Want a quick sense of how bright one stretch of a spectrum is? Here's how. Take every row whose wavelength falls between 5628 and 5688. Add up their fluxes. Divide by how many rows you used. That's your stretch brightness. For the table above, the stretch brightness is 140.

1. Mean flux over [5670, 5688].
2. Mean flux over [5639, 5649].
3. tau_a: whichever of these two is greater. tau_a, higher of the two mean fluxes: 140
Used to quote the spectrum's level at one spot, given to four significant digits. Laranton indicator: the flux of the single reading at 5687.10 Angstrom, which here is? 126.1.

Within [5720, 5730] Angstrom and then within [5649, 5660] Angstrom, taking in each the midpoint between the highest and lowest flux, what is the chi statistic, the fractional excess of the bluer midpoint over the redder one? 0.010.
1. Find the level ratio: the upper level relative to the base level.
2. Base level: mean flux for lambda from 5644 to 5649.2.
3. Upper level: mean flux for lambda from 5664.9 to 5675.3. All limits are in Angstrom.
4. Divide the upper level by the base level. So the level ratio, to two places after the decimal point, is 0.98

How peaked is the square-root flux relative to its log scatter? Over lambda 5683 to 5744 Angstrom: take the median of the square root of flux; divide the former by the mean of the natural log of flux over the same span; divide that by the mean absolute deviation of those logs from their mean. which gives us 52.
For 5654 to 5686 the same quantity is 56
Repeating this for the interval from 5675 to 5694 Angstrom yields 47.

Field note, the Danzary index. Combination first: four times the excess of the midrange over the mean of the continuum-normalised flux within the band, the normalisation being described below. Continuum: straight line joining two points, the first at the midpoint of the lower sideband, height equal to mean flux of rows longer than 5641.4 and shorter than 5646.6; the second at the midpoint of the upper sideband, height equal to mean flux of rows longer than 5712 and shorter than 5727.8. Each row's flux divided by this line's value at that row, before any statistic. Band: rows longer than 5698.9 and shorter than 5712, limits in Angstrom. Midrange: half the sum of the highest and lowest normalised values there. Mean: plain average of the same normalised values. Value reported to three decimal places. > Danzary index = -0.038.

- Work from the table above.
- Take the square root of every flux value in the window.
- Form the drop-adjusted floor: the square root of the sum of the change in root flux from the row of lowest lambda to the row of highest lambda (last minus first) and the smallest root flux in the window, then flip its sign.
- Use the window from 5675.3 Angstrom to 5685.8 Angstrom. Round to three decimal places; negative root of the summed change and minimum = -3.421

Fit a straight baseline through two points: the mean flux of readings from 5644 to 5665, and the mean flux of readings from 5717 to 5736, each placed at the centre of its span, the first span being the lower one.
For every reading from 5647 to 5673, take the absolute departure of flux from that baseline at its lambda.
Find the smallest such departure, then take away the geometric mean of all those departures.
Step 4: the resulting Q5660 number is -2.8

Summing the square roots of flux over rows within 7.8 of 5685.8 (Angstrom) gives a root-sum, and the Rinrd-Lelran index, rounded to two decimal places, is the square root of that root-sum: 8.37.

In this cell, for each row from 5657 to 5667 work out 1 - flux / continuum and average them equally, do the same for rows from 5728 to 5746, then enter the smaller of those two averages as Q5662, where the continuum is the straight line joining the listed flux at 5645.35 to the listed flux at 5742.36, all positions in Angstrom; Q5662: -0.12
